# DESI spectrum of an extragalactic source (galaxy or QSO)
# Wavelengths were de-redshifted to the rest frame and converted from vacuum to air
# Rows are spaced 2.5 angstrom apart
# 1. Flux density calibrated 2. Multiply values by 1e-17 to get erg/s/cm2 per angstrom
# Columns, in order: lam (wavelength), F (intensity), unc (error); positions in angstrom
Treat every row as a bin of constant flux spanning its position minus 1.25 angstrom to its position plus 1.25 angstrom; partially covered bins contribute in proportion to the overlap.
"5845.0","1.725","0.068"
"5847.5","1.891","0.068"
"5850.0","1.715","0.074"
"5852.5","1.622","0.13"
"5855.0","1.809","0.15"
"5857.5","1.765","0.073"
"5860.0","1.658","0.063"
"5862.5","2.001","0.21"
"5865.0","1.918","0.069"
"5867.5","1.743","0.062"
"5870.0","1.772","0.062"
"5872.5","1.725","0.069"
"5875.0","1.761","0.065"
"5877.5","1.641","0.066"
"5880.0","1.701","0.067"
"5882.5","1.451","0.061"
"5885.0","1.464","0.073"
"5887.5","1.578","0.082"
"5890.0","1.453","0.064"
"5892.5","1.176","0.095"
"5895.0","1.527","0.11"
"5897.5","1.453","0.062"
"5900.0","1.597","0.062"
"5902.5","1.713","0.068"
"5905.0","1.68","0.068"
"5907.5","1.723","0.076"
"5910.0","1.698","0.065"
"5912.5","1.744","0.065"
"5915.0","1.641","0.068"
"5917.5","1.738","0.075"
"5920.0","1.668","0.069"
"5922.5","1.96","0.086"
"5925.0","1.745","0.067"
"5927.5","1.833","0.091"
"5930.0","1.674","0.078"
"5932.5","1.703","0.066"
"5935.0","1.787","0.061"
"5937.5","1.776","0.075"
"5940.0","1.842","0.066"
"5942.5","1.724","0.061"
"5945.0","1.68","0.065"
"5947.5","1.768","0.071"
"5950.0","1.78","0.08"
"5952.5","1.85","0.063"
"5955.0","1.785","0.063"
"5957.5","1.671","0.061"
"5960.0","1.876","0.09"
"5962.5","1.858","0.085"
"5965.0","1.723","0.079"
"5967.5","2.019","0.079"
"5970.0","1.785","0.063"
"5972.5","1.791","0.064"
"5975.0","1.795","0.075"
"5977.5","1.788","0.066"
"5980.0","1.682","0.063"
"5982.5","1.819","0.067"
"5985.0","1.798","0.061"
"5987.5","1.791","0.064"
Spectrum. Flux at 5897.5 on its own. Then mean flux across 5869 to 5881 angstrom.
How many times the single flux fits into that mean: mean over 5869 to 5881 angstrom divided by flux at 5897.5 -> 1.18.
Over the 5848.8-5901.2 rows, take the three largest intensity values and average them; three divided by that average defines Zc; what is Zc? 1.57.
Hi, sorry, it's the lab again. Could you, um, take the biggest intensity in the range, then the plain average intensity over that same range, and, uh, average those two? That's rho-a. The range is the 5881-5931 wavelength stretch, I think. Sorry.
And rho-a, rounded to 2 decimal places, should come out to 1.79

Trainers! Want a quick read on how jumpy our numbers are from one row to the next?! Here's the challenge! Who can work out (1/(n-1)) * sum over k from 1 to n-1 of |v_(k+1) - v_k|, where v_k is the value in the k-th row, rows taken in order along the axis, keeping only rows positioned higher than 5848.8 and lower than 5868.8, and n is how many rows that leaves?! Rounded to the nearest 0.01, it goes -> 0.15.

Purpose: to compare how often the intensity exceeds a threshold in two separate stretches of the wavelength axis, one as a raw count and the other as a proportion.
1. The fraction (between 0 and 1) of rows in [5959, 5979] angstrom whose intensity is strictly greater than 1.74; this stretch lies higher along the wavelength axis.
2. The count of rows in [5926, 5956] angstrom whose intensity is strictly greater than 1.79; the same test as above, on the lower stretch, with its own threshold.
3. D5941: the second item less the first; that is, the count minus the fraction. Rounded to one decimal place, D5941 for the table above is 2.1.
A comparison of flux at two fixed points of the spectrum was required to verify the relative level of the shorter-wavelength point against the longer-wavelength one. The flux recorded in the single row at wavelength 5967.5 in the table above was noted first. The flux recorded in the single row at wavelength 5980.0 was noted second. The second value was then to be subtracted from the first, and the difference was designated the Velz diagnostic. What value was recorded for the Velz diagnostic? 0.34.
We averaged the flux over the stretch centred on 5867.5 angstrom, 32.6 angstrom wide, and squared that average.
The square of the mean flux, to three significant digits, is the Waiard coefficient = 3.01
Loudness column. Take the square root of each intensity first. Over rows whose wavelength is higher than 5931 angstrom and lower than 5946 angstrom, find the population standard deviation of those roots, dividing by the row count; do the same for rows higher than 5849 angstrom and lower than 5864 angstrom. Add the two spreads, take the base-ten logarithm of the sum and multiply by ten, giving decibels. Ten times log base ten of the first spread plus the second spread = -11.8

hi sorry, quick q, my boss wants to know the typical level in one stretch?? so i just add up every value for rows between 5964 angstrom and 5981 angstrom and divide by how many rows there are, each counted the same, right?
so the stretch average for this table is 1.80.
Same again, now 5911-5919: 1.71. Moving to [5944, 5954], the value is 1.77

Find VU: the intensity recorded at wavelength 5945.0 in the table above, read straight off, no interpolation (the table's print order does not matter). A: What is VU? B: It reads 1.68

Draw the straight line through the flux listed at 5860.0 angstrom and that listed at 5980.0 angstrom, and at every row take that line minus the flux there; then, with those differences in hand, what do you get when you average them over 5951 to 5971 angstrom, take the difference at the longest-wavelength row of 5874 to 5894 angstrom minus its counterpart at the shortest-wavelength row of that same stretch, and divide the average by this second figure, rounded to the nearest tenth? -0.2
